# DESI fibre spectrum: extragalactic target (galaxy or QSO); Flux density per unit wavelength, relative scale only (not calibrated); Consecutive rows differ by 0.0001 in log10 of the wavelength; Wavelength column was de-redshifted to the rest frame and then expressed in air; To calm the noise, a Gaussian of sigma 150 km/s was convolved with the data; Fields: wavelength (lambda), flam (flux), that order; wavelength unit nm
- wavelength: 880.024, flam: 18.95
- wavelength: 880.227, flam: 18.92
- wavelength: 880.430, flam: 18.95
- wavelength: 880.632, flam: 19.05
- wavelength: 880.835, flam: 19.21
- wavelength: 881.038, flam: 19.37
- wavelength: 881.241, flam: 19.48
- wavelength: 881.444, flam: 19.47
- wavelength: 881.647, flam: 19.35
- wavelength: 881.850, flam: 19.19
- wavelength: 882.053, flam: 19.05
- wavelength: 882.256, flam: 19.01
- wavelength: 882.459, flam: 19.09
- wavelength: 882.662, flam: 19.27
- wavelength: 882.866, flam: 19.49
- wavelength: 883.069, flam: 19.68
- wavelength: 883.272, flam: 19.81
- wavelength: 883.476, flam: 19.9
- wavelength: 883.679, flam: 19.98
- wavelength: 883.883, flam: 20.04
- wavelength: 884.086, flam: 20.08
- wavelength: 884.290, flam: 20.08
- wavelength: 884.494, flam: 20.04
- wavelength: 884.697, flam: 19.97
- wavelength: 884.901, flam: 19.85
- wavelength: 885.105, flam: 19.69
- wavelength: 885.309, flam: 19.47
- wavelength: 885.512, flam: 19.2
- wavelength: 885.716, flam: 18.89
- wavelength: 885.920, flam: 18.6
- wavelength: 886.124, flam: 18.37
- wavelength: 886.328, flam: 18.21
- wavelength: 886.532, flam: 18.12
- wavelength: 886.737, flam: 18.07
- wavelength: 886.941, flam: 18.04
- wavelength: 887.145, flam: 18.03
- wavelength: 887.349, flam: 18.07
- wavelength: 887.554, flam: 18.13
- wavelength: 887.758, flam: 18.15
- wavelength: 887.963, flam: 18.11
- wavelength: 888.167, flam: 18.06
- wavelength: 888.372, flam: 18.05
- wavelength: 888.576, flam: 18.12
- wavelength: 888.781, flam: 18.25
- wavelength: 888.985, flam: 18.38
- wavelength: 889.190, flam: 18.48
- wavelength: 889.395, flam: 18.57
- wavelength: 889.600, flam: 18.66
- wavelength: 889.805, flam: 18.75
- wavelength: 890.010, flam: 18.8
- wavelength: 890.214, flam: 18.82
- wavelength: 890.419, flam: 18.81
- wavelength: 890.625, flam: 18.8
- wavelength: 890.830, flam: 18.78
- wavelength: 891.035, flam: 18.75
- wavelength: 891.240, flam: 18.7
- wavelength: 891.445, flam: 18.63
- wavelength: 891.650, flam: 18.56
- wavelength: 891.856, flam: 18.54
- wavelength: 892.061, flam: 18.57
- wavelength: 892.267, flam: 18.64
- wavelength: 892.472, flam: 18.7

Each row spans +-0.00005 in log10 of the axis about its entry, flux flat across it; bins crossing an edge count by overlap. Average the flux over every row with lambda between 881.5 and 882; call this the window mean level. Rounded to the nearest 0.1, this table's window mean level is 19.3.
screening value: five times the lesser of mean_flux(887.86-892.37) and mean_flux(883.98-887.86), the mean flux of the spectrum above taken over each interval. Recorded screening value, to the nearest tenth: 92.7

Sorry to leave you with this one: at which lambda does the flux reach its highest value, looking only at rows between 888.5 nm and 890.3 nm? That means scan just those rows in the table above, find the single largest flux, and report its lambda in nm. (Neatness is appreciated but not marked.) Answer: 890.214 nm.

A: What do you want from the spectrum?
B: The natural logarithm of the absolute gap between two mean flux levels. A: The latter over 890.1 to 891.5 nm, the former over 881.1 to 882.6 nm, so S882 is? -0.7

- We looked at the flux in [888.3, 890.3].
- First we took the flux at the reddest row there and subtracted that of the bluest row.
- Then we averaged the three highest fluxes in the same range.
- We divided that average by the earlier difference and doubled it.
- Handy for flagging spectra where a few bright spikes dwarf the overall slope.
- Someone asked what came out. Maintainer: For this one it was 49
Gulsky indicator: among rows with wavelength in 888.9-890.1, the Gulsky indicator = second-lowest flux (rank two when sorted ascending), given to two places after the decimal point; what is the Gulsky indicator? 18.48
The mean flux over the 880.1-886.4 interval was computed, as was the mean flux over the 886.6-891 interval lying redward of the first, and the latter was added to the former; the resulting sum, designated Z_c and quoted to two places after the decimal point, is 37.76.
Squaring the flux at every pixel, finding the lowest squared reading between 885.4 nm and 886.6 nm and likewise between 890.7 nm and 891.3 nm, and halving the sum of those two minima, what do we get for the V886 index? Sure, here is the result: 339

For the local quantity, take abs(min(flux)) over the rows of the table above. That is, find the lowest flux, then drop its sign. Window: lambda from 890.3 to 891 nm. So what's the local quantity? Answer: 18.8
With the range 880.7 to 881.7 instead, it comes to 19.2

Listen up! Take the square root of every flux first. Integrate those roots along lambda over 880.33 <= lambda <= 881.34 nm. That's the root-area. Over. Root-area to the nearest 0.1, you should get 4.4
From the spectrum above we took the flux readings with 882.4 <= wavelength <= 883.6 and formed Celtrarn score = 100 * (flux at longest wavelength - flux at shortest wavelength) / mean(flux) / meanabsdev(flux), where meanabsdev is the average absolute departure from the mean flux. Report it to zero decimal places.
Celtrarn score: 16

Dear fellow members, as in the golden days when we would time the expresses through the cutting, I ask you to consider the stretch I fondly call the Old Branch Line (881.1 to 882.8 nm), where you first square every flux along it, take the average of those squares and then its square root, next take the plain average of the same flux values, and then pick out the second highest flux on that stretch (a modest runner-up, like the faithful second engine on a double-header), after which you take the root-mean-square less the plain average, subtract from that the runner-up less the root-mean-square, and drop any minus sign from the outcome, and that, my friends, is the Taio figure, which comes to 0.23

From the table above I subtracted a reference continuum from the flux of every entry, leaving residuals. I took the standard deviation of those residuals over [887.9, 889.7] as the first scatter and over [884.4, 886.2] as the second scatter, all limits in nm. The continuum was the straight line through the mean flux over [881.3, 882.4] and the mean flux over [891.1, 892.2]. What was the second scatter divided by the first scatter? 2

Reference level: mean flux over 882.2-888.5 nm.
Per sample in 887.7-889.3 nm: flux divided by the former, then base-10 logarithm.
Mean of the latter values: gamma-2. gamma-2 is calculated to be -0.019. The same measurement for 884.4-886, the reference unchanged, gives 0.010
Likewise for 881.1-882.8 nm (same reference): 0.005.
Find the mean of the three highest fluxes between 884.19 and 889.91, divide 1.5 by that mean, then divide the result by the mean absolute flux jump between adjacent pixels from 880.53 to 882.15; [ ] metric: 0.61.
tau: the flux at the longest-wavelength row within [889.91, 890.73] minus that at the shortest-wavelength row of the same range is 0.00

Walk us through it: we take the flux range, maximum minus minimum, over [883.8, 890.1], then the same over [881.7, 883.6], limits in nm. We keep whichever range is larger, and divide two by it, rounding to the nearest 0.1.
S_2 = 1.0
